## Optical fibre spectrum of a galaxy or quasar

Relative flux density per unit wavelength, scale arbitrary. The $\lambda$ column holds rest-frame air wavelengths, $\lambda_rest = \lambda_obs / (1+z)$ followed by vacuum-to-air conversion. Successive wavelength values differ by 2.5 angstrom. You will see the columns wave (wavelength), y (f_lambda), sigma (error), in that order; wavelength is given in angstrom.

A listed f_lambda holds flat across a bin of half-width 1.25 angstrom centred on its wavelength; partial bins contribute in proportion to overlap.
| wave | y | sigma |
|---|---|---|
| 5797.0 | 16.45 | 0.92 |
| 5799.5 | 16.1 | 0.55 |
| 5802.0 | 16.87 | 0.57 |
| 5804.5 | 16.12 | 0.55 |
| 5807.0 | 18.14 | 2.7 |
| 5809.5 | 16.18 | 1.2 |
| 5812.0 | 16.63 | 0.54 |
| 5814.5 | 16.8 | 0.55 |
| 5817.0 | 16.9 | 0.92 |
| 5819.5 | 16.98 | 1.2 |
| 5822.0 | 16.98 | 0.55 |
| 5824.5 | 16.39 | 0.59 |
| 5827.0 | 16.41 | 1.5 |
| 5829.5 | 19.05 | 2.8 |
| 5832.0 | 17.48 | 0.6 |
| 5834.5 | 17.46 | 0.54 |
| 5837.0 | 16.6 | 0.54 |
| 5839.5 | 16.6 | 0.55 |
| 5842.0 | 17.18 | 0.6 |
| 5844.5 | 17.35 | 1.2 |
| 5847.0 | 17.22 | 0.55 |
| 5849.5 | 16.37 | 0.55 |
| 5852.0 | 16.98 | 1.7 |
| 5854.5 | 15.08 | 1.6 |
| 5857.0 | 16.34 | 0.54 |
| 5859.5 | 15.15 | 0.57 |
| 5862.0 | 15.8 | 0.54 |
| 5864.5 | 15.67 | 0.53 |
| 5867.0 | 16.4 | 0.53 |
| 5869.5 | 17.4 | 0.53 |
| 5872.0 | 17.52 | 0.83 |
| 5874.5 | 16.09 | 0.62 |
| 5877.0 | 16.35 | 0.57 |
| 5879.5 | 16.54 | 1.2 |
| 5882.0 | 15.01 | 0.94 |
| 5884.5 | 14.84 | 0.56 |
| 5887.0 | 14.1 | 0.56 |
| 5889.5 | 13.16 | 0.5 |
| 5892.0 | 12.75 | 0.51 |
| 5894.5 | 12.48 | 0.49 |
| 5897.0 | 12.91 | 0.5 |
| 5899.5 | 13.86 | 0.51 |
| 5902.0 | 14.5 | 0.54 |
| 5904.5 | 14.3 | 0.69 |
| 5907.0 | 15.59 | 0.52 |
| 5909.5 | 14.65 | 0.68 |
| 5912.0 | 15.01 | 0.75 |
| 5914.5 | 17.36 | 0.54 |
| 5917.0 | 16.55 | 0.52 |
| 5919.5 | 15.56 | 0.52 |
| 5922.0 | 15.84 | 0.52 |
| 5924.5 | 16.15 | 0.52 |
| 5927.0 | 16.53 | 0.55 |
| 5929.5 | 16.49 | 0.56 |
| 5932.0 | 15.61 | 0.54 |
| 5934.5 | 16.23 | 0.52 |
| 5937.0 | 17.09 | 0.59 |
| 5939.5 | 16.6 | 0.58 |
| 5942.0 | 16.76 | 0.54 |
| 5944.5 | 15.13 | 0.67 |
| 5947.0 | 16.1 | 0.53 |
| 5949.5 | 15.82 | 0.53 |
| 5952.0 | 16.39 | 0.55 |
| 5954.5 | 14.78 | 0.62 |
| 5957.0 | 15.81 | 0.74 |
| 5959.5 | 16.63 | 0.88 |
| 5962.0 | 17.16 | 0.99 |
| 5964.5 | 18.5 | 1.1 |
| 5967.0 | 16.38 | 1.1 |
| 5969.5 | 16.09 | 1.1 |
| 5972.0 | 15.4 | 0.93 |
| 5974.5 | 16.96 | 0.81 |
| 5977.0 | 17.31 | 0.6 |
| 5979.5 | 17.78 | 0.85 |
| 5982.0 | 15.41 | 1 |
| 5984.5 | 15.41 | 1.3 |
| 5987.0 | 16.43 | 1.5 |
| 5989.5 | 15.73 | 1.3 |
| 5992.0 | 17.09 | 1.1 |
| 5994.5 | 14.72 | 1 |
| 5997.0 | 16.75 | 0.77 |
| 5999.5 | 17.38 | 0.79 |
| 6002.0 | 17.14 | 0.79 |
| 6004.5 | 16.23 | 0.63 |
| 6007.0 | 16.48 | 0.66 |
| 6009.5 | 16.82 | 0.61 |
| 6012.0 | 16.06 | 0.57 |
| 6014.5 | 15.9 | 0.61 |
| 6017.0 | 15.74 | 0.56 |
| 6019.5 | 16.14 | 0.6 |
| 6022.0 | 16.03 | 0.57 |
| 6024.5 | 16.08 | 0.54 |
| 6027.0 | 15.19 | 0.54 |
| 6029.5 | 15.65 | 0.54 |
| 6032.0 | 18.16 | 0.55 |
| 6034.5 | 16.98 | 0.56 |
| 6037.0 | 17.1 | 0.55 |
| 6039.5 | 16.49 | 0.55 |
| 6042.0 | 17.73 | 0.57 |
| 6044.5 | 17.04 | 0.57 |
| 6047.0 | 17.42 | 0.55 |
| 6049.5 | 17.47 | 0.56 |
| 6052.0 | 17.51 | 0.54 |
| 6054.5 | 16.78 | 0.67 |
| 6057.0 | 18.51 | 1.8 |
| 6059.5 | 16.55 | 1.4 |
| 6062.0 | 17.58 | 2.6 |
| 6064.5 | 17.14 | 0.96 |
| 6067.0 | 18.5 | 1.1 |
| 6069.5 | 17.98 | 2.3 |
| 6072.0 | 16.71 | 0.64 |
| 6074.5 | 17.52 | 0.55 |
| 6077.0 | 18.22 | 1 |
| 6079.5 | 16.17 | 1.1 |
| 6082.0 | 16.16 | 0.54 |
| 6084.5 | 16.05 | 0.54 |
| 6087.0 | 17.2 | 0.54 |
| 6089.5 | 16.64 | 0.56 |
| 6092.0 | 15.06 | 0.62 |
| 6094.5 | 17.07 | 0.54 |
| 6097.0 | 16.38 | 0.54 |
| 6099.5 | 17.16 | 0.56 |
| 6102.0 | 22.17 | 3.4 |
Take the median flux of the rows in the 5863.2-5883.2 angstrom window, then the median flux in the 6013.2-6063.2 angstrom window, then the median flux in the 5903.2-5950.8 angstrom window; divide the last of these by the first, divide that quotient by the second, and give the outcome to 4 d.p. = 0.0582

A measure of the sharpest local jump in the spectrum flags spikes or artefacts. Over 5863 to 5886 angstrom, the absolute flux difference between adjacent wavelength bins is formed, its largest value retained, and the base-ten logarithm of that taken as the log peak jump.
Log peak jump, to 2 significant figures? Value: 0.18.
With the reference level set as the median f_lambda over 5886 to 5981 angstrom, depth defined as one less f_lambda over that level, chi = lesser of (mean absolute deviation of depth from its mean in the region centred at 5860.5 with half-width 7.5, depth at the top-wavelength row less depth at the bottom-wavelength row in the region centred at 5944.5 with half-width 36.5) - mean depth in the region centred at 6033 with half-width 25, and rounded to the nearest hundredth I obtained -0.15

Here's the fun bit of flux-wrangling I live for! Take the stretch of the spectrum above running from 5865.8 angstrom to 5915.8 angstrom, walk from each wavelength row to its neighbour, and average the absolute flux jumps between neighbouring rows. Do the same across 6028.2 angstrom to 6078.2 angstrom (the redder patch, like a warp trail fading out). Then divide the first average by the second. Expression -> 0.82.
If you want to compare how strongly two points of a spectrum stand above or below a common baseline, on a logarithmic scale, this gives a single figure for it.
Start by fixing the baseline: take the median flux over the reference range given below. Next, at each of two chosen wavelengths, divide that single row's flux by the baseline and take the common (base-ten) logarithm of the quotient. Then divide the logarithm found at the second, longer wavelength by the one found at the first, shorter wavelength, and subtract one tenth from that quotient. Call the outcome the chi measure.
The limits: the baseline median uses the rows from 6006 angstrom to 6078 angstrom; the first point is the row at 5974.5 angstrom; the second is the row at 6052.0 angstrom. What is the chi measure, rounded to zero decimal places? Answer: -26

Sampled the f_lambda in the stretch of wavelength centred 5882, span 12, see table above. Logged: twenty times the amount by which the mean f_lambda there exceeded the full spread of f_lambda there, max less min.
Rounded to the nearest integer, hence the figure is 259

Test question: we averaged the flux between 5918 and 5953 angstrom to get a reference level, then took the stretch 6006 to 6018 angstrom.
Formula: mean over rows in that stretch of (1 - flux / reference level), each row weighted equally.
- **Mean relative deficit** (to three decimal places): -0.002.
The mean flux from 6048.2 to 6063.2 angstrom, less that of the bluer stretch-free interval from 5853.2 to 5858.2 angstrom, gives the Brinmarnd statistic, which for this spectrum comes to 1.7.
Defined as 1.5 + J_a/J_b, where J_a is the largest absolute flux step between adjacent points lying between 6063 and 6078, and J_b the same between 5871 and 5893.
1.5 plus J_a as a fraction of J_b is 2.39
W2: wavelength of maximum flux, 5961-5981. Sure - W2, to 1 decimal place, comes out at 5964.5 angstrom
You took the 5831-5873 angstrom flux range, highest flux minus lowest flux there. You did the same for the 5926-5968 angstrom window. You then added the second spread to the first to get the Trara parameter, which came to 6.16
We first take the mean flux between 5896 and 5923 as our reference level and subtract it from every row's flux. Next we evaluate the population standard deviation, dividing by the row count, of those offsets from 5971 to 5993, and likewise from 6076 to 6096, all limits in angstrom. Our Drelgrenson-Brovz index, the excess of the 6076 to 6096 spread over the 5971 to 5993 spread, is 0.0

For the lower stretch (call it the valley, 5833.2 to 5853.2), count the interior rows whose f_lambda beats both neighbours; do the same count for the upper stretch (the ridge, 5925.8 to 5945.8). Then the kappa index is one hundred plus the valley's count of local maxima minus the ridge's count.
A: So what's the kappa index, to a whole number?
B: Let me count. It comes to 99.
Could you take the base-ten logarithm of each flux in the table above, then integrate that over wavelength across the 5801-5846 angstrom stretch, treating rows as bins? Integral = 55.4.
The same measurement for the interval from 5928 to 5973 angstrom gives 54.5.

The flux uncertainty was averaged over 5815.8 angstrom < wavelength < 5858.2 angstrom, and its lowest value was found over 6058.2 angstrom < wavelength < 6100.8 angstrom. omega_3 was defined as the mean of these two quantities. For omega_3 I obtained 0.76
